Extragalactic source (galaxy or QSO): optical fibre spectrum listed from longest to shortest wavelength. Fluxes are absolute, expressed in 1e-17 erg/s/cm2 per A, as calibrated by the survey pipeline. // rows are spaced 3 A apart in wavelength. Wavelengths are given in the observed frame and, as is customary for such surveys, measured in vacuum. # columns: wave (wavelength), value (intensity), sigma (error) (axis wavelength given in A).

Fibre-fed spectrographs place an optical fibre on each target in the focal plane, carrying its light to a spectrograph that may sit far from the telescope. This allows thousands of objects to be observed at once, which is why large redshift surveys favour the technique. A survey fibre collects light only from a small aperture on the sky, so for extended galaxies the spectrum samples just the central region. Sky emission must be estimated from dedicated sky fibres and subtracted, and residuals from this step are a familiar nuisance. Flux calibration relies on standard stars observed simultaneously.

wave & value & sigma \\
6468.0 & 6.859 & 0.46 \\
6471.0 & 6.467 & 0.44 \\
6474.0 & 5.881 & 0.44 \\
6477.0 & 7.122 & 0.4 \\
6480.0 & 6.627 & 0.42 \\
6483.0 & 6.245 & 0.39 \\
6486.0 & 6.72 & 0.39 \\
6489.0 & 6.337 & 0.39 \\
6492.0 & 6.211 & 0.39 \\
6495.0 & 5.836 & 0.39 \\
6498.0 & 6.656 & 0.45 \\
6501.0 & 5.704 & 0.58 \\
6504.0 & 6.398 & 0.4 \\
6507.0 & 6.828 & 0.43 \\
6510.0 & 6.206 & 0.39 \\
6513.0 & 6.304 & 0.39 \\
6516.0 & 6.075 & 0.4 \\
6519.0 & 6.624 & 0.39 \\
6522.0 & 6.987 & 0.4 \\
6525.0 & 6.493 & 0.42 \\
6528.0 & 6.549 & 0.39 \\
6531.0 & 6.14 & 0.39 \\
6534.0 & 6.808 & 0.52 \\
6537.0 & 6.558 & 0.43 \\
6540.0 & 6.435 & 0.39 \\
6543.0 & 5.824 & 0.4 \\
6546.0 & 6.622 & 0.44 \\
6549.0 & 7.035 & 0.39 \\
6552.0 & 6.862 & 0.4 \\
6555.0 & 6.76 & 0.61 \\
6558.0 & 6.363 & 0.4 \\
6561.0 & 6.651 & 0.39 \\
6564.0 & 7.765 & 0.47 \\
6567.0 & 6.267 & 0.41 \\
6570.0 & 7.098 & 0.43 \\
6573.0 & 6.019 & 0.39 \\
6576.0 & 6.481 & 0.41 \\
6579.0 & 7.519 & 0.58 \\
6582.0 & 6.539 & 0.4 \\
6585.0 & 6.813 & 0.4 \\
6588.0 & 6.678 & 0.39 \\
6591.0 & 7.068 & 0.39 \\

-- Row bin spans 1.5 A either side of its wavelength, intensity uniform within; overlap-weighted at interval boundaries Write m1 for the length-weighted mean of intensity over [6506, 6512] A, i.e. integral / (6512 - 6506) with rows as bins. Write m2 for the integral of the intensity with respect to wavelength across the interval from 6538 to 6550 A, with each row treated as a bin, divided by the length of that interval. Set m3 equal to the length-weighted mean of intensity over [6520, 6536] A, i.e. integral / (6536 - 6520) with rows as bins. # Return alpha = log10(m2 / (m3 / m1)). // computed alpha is 0.802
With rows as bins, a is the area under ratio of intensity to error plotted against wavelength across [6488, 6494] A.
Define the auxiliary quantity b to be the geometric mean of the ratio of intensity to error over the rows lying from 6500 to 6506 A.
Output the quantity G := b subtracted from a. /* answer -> 83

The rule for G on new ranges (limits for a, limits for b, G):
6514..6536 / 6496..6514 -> 333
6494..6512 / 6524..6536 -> 248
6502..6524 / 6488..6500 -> 338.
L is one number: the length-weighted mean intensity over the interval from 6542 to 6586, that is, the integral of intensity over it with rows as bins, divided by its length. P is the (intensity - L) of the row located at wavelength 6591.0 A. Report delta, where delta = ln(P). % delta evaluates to -1.0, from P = 0.35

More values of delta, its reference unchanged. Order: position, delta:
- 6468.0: -1.9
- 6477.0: -0.9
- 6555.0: -3.1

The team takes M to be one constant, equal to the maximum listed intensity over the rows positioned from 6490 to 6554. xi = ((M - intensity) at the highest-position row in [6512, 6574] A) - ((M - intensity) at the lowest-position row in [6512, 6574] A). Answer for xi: 0.3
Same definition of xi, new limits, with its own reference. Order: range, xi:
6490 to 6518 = 0.1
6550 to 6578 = 0.4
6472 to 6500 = -0.8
